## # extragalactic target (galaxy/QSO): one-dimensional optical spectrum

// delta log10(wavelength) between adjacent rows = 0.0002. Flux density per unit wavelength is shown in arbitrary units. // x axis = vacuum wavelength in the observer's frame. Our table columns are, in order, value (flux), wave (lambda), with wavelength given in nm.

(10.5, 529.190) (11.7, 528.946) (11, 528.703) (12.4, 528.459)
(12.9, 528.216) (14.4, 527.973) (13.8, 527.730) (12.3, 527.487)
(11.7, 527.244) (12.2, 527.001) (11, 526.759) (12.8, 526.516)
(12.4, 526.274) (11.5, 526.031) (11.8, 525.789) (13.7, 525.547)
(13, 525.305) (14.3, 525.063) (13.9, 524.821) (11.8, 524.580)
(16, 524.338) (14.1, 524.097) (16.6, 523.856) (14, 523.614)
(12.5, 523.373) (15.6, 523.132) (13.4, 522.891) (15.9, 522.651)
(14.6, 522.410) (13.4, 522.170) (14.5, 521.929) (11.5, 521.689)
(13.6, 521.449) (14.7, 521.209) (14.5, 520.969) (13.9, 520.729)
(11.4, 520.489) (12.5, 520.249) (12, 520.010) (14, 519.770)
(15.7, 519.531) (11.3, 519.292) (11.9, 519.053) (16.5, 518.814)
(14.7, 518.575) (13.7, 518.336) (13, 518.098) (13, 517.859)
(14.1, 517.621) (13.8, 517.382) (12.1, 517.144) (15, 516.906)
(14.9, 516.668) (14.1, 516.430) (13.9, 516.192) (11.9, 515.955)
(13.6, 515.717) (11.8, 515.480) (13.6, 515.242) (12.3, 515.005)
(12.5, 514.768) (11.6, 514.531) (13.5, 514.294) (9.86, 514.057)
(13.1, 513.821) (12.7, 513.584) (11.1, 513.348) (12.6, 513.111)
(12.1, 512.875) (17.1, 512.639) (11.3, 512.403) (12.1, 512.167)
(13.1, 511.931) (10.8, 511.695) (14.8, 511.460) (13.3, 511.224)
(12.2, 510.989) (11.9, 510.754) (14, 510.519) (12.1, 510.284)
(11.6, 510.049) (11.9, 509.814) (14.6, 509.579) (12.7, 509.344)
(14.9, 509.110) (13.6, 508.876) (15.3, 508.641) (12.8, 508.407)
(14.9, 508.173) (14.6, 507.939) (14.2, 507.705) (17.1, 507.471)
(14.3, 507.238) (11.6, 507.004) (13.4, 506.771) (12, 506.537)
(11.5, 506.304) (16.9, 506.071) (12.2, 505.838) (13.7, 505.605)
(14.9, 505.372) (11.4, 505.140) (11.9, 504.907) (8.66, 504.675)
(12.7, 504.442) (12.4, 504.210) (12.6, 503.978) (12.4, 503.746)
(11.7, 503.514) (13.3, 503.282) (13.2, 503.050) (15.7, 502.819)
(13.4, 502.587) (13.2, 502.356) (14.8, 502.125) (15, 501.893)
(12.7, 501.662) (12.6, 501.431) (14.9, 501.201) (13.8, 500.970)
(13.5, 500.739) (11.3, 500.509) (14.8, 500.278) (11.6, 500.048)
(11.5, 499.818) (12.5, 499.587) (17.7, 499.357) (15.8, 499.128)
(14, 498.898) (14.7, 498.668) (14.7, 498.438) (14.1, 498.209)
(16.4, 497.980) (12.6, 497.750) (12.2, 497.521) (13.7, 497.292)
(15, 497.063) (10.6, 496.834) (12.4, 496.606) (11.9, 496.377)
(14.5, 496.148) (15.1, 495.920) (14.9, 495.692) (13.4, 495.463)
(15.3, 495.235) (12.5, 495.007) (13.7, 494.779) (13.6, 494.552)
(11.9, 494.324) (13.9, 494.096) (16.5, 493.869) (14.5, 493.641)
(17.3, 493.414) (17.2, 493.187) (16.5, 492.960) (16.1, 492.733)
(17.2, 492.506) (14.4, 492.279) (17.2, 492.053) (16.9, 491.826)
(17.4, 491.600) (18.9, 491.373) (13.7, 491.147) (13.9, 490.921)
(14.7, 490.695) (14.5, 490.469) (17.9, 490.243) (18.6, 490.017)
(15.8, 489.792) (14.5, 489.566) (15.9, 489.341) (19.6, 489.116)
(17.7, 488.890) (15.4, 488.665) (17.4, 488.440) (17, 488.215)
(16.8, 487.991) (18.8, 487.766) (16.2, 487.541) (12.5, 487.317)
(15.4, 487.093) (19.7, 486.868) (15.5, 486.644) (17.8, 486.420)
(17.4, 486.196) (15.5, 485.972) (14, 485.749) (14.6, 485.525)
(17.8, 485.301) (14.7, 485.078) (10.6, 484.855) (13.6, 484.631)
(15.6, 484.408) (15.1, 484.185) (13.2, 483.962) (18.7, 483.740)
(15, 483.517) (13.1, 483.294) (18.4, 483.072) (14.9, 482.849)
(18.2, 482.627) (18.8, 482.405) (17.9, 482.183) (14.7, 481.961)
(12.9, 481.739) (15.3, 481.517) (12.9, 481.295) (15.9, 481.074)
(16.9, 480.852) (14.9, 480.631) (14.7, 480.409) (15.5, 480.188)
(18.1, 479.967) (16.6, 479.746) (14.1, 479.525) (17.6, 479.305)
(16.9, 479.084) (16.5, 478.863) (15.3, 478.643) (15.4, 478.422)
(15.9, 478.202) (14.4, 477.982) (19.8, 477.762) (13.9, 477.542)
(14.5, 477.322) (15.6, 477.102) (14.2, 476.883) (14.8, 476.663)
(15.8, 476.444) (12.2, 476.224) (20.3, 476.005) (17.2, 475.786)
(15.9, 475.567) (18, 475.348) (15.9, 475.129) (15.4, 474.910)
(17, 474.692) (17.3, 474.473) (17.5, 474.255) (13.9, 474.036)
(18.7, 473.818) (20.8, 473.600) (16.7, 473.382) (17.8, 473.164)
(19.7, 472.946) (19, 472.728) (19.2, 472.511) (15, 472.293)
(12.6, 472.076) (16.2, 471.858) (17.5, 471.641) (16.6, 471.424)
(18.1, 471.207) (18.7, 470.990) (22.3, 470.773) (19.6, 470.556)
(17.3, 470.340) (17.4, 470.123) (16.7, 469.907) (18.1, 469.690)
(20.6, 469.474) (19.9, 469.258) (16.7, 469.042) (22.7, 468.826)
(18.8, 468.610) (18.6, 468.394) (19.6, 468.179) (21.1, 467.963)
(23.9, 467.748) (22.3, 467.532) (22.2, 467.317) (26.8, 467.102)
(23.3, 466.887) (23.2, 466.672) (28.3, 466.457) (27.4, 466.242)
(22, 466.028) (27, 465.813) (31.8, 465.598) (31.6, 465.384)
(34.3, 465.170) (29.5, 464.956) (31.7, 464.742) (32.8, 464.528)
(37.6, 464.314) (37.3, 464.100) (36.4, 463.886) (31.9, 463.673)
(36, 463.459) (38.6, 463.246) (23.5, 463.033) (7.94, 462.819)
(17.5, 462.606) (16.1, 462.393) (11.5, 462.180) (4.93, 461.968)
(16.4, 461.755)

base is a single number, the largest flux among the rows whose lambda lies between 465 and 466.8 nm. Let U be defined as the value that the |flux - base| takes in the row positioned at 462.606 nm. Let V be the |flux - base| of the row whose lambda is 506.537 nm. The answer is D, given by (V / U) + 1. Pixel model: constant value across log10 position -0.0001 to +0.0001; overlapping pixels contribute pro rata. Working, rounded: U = 16.8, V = 22.3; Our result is 2.3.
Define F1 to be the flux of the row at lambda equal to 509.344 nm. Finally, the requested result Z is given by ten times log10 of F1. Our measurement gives 11.0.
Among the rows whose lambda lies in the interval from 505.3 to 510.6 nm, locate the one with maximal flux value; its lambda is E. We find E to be 507.471 nm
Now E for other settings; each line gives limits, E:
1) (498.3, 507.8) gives 499.357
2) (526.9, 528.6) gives 527.973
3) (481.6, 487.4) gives 486.868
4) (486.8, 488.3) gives 486.868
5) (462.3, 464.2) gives 463.246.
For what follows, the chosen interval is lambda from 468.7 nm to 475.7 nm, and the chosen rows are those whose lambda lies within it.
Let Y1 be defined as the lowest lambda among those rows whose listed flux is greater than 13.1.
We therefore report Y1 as 468.826 nm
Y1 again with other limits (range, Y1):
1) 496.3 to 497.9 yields 497.063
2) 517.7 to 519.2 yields 518.336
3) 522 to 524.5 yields 522.170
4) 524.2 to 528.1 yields 524.338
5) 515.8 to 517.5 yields 516.192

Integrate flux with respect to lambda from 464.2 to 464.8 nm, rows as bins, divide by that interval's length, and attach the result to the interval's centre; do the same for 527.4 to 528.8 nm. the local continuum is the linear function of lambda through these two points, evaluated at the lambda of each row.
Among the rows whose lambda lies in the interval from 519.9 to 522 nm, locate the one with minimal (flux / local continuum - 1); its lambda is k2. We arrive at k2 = 520.489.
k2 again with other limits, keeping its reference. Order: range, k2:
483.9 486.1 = 484.855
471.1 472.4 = 472.076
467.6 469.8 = 469.042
